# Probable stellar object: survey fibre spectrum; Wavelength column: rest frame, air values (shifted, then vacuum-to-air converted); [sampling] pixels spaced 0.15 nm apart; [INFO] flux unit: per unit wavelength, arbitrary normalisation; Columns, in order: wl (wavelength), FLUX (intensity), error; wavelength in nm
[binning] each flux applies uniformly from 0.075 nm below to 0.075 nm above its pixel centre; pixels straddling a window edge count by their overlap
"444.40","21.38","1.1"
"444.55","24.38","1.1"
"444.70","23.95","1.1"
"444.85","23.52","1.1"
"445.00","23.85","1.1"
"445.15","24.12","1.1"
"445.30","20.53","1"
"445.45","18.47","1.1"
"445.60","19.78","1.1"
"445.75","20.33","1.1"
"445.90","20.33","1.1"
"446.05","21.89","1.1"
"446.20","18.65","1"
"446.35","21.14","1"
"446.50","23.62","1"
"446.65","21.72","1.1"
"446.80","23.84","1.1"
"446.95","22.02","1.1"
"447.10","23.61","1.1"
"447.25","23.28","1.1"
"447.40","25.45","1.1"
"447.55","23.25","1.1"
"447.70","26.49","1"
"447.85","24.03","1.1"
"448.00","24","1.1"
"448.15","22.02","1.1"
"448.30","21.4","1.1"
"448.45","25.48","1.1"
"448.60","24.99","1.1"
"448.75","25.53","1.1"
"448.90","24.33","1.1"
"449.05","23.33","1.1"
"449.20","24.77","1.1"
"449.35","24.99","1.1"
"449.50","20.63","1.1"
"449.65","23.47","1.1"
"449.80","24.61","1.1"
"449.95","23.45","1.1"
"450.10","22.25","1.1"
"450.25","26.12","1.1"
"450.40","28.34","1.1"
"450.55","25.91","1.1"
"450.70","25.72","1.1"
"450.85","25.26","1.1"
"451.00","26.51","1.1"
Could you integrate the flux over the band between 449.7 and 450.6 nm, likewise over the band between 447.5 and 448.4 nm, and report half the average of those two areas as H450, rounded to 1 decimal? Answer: 10.9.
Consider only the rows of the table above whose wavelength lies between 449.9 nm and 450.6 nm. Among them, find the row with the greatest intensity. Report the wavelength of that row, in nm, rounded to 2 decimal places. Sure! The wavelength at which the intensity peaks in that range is 450.40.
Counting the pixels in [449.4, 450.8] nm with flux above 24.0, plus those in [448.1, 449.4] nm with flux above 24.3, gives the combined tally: 11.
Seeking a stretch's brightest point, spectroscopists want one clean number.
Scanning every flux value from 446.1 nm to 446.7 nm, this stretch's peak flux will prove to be 23.62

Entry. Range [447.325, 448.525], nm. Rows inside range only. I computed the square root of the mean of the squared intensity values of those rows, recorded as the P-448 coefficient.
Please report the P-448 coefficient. 24.1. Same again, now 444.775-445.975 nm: 21.5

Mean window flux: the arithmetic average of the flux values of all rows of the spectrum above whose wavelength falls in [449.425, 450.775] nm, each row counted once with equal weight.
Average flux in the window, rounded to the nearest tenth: 24.5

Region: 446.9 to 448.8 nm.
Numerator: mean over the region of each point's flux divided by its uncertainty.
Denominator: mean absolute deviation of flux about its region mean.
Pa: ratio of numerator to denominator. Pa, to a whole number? 17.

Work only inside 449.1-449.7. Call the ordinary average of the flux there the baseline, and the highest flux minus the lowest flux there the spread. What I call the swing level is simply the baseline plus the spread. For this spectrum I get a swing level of 27.8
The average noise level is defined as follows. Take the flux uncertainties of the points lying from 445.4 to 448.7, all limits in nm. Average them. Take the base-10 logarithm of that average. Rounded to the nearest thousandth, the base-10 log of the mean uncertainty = 0.034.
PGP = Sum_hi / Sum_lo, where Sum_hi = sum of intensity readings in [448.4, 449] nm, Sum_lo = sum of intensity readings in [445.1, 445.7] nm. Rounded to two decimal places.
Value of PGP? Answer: 1.21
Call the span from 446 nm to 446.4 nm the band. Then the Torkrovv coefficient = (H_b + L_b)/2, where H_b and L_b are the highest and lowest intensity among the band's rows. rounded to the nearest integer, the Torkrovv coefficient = 20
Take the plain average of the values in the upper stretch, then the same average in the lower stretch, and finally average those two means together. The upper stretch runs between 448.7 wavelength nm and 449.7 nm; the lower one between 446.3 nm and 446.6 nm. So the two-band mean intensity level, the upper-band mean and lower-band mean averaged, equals 23.1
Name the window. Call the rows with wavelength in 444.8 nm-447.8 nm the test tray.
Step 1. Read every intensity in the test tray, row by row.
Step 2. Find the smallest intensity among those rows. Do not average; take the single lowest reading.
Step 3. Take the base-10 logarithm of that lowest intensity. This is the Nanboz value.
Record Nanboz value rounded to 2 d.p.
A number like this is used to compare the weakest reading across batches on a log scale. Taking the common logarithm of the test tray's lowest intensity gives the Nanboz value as 1.27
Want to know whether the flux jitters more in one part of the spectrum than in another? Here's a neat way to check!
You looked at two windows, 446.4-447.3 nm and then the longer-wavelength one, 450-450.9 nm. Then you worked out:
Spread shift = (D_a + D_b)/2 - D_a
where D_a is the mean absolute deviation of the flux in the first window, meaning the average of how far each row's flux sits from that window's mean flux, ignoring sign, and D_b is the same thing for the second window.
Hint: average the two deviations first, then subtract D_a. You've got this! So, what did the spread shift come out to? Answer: 0.2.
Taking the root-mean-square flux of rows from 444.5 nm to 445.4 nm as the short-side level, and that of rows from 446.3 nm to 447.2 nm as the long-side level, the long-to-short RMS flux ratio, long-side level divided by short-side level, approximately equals 0.97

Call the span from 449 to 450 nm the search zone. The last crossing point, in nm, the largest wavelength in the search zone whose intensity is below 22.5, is 449.50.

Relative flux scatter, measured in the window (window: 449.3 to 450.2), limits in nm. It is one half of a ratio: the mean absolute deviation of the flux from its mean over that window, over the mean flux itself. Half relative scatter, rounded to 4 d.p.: 0.0257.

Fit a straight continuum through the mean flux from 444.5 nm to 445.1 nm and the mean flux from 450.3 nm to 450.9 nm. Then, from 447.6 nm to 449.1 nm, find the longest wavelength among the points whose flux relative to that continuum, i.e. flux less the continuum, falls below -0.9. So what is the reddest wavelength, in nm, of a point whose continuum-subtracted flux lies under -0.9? 449.05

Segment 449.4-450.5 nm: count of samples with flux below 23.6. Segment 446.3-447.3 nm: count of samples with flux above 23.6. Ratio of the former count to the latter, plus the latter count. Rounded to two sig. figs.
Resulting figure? 4.3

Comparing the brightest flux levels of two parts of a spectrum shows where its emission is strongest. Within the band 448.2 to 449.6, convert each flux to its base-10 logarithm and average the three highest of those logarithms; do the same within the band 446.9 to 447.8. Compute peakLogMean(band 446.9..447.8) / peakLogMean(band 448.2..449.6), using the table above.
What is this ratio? 0.998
